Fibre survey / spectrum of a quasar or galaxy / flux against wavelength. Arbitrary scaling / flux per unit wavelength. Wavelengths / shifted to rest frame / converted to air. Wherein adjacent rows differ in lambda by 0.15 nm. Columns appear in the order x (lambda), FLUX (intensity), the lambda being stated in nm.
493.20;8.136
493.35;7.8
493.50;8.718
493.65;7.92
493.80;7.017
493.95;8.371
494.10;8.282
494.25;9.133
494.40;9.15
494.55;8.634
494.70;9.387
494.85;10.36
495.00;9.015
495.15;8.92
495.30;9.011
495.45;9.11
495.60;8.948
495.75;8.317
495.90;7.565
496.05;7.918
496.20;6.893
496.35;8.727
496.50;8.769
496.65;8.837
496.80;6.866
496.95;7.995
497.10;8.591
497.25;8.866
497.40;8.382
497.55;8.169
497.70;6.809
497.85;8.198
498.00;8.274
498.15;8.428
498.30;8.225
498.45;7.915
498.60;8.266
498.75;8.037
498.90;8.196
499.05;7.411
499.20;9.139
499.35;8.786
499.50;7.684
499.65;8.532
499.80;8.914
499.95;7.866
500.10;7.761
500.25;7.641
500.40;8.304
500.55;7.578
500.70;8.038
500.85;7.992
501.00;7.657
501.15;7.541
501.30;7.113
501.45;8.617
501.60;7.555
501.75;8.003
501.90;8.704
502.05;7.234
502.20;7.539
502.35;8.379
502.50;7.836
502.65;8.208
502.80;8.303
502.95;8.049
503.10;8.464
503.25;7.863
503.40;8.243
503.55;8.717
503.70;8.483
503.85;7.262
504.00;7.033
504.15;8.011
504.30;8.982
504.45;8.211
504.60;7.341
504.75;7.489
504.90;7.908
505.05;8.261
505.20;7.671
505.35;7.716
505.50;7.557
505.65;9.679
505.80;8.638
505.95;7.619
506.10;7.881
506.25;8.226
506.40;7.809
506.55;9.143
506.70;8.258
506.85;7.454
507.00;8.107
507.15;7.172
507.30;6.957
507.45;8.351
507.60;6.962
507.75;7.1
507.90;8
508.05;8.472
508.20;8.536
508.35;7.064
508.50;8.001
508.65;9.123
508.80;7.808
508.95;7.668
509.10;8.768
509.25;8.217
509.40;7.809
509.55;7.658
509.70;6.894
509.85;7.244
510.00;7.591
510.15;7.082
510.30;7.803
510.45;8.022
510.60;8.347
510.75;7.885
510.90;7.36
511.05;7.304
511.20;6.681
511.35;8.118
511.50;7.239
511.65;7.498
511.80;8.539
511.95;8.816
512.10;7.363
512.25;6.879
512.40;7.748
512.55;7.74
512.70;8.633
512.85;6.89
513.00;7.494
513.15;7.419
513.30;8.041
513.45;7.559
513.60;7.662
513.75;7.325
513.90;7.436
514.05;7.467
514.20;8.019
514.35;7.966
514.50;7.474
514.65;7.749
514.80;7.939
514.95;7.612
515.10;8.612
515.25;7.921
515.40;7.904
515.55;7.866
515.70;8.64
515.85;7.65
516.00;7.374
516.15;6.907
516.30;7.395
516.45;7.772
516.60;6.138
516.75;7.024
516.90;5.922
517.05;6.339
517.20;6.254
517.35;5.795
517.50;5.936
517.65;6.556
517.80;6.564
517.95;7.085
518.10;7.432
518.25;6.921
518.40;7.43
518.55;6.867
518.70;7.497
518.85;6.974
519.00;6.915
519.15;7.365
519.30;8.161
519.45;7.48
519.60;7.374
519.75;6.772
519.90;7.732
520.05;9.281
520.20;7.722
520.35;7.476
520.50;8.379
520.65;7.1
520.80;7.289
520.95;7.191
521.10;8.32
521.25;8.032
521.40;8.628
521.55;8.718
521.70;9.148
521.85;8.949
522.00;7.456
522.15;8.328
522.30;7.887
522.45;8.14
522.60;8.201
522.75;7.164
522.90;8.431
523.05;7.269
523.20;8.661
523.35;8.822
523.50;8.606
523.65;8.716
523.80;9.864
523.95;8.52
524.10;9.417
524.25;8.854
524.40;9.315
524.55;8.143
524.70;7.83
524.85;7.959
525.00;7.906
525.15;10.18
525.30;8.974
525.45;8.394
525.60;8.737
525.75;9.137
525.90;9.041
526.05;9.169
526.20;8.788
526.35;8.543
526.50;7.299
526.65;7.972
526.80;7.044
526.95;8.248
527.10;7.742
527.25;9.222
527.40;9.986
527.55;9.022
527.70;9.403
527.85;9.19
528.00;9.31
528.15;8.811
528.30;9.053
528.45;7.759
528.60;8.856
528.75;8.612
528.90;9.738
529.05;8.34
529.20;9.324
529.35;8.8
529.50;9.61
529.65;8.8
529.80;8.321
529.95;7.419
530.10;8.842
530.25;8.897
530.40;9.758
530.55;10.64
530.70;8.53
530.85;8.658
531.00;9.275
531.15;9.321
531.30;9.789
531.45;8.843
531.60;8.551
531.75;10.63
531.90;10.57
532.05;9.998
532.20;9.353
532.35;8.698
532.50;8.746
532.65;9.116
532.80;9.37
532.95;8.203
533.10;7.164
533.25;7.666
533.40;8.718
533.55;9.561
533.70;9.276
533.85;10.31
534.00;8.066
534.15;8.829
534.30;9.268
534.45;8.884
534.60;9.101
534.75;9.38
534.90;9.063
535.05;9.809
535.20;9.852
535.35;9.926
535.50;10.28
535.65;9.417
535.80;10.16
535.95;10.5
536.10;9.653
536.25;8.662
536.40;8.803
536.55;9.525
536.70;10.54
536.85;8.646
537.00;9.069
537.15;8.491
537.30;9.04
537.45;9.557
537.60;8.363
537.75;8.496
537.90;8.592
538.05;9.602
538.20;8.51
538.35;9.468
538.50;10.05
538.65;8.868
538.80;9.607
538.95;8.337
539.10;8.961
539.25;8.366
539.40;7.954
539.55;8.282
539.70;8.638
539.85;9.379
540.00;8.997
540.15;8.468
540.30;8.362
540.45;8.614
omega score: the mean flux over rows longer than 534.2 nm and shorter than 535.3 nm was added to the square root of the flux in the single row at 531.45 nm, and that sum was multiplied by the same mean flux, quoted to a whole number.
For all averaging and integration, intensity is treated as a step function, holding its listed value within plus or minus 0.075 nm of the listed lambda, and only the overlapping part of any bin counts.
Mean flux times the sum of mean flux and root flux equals 115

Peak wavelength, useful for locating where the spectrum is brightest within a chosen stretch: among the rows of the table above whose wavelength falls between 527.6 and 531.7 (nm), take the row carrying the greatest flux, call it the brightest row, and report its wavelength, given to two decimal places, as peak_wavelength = 530.55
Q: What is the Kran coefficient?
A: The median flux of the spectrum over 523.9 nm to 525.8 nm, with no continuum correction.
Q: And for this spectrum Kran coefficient 8.7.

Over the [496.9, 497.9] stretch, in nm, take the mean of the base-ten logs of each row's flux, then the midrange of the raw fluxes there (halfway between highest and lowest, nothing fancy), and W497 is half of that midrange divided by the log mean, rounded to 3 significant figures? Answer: 4.31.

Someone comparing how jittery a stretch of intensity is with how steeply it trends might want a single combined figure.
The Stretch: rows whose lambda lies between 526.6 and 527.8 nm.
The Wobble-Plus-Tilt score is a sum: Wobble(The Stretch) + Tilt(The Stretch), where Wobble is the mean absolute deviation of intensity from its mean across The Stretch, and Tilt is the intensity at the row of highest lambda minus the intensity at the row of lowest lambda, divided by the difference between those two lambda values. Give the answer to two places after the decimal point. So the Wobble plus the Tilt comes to 2.19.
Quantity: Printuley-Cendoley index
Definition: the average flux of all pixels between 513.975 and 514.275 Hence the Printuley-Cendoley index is 7.7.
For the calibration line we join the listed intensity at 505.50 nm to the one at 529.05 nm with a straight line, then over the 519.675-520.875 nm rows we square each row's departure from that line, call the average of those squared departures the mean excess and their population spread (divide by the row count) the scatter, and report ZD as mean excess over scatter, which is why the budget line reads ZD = 1.1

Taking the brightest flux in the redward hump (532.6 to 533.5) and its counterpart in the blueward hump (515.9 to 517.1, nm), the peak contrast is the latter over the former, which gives 0.83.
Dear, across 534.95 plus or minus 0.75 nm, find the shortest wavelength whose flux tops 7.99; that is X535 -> 534.30 nm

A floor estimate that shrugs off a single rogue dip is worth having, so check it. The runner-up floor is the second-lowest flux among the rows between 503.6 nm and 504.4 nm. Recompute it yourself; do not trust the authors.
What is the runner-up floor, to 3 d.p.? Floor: 7.262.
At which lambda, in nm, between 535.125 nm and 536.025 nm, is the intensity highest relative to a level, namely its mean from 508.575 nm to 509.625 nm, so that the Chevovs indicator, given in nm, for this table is 535.95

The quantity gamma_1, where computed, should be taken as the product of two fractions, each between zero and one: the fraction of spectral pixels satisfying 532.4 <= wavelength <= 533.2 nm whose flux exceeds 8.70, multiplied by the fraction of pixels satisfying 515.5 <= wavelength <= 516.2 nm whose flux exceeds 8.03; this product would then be 0.12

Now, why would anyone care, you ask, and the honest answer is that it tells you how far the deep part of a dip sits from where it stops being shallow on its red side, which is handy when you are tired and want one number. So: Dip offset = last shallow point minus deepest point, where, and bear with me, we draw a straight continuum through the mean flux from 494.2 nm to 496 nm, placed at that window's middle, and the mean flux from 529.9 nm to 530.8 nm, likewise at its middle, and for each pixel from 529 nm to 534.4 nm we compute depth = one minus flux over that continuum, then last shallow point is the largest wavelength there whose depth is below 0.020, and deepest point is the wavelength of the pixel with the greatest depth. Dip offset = 1.20 nm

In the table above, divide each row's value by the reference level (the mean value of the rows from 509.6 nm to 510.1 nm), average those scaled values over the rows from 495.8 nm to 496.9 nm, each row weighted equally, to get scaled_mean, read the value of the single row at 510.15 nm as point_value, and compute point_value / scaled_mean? 6.5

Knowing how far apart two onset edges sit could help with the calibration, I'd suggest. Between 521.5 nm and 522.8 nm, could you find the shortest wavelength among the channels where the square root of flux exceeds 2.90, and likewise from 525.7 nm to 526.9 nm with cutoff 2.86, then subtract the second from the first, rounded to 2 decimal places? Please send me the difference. -4.20 nm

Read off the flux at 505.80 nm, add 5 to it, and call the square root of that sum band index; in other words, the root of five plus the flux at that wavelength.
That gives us 3.69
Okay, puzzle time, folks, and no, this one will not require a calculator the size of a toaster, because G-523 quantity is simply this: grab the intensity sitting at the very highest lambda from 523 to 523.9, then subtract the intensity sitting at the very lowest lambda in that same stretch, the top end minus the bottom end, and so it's 2.6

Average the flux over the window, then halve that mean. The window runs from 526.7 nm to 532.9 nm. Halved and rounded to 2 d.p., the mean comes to 4.51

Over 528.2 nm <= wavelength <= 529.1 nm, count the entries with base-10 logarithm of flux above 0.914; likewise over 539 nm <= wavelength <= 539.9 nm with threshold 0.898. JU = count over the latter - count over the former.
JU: 1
